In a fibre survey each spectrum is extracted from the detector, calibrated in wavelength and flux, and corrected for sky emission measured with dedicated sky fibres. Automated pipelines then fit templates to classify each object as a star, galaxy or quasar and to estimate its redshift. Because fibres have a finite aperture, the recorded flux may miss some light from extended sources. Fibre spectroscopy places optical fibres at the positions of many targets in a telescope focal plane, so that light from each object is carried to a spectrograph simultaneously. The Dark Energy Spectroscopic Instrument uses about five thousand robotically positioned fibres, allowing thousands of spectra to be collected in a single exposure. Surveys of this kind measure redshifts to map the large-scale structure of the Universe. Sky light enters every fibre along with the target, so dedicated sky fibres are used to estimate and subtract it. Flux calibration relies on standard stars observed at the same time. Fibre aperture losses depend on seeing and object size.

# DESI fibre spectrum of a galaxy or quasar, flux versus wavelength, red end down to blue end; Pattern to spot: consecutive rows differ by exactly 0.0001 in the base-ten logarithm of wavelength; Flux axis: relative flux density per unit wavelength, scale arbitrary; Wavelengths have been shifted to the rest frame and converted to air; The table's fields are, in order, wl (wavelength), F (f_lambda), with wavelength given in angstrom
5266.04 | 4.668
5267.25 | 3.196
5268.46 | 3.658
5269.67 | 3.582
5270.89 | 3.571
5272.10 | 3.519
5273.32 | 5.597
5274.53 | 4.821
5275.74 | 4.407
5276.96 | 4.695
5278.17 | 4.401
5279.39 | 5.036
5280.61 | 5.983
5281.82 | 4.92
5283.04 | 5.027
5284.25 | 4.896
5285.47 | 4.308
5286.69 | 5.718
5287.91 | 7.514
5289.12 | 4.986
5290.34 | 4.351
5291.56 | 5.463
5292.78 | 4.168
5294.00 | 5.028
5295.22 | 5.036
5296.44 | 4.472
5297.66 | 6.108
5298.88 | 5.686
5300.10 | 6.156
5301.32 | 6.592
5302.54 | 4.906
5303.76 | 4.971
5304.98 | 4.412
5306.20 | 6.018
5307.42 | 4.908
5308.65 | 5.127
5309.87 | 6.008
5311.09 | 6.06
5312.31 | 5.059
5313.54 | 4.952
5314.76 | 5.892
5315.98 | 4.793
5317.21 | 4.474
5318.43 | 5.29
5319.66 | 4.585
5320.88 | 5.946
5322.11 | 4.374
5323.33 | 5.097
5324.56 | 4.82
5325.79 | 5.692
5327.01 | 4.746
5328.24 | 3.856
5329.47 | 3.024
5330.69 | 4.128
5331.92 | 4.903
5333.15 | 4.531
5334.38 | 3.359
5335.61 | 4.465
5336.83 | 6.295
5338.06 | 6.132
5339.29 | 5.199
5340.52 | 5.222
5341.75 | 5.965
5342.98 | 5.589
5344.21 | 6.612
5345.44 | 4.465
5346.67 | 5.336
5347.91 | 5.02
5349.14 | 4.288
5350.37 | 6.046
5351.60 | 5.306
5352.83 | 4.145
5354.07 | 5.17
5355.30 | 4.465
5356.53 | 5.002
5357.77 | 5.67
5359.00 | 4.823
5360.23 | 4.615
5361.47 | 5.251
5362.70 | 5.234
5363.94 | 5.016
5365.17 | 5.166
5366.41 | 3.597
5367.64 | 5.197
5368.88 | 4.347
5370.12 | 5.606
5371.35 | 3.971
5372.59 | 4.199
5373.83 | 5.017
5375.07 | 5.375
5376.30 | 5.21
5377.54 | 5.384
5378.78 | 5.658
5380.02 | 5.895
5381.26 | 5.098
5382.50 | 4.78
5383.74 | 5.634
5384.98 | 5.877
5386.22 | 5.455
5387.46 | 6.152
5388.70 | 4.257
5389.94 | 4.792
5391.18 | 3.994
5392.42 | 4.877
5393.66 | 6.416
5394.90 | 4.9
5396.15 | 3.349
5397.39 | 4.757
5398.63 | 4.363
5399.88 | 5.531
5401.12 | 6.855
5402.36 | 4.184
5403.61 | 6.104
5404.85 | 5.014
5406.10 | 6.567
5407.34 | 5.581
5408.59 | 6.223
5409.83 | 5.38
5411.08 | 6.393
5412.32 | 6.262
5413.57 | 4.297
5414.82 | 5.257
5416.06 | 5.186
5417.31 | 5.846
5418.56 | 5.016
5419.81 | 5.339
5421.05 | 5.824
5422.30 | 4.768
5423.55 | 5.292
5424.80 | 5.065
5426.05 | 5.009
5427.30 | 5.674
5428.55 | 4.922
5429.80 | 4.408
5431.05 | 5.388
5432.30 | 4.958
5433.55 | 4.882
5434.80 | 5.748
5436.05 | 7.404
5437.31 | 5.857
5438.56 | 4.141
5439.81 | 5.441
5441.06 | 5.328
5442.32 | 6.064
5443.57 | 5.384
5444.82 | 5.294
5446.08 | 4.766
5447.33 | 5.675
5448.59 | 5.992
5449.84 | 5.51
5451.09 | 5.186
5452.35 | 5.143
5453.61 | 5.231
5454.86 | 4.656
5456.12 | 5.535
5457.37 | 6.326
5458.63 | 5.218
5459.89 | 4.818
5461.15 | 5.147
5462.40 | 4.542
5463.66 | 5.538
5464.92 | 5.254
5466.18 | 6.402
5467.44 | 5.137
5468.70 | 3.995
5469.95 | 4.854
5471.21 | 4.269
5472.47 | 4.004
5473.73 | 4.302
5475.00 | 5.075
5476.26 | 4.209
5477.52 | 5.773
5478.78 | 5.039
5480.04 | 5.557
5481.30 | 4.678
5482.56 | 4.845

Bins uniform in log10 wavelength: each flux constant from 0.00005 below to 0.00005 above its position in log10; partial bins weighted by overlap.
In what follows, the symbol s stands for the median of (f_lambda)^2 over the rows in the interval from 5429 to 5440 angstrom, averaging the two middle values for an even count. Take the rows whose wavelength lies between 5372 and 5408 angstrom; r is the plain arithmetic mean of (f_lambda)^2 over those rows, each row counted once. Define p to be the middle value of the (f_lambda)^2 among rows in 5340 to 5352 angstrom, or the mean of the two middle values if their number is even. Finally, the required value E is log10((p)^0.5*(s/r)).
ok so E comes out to 0.744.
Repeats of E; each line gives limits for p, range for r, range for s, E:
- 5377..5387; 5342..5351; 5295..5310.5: 0.700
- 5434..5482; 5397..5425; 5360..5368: 0.666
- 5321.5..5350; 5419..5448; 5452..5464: 0.660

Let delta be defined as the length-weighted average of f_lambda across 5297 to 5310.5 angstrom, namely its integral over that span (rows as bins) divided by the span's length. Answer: 5.5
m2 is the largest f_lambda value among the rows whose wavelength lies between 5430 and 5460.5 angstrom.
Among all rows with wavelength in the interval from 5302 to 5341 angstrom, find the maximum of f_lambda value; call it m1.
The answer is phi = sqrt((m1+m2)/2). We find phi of 2.62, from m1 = 6.295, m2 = 7.404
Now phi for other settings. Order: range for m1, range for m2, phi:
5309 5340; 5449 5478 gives 2.52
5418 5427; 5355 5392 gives 2.45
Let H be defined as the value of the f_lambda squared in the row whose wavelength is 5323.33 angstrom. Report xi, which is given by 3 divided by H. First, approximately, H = 26.0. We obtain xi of 0.115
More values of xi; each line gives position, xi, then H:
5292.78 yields 0.173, 17.4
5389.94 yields 0.131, 23.0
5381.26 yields 0.115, 26.0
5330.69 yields 0.176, 17.0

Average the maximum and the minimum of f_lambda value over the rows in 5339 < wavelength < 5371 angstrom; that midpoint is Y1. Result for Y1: 5.1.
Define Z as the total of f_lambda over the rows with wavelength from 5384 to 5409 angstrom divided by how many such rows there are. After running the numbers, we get 5.26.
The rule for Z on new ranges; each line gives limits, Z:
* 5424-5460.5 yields 5.35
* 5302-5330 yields 5.00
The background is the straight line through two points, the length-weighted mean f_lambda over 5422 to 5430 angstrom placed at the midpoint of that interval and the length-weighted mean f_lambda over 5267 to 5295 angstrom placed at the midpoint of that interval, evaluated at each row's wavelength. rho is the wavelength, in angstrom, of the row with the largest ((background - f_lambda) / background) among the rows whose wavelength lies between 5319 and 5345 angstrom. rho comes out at 5329.47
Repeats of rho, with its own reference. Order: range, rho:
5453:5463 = 5462.40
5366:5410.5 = 5396.15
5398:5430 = 5402.36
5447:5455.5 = 5454.86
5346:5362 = 5352.83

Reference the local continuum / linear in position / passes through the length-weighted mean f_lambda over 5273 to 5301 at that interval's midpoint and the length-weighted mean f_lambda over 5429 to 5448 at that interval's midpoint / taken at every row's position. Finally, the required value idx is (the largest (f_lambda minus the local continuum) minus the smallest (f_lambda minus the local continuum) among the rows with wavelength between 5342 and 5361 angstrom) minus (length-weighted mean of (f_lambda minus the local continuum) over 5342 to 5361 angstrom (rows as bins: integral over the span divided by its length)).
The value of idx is 2.6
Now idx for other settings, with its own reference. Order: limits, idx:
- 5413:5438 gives 3.1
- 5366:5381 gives 2.6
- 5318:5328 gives 1.8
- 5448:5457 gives 1.4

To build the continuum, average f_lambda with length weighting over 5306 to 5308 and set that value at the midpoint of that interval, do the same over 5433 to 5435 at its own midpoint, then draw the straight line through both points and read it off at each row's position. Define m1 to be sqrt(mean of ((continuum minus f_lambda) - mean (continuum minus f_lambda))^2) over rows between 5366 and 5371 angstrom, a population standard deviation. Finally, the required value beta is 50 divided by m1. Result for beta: 64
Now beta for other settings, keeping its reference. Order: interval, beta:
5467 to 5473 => 108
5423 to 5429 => 185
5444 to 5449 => 109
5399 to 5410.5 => 64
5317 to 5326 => 92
